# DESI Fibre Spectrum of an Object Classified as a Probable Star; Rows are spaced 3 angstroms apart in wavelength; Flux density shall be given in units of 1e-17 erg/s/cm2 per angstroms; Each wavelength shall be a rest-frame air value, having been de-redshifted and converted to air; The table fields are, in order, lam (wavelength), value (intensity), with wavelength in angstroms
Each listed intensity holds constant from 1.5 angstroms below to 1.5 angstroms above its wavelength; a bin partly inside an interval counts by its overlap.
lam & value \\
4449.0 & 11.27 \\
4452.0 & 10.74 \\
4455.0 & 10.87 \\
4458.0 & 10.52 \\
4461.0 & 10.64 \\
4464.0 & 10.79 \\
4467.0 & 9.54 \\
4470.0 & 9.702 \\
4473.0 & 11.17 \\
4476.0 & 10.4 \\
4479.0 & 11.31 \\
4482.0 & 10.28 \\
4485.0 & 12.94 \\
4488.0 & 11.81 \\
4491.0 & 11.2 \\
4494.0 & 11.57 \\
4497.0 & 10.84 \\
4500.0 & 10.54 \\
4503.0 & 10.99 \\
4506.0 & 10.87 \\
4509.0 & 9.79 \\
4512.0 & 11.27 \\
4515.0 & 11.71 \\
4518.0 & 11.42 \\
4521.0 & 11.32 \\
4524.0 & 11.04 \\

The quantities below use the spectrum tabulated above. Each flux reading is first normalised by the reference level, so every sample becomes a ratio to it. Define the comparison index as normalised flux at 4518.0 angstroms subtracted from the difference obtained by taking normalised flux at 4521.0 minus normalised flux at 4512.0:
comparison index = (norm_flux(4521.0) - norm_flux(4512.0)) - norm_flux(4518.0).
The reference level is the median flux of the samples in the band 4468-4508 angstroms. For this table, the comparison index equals -1.03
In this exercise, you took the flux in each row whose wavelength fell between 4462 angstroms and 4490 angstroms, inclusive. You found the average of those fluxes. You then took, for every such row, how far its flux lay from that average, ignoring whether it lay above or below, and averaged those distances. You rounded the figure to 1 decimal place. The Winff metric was 0.8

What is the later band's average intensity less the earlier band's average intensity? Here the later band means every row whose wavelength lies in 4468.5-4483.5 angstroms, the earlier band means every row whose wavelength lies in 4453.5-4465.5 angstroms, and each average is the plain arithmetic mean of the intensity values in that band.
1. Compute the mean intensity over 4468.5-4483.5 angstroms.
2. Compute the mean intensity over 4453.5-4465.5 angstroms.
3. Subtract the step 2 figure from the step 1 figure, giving -0.13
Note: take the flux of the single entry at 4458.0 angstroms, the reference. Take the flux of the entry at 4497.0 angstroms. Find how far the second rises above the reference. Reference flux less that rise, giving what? 10.2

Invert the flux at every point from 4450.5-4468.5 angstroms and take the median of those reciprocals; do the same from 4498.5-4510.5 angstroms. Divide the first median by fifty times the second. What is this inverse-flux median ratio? 0.0200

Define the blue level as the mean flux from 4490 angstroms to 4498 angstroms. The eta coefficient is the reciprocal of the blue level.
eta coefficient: 0.089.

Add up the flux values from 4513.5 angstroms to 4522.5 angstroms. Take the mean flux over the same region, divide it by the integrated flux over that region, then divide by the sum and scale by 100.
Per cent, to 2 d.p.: 0.32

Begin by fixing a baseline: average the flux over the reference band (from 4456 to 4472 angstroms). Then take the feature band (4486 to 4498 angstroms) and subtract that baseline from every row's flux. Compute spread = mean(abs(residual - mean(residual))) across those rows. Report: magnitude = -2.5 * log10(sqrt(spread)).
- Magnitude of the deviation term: 0.59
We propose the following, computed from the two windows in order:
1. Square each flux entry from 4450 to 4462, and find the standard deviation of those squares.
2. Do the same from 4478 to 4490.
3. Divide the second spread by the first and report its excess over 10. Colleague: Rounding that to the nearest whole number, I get -2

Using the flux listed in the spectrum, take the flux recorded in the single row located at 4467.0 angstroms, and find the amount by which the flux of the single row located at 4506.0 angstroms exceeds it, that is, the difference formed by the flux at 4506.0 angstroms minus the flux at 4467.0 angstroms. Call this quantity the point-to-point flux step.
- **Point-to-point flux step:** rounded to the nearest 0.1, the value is 1.3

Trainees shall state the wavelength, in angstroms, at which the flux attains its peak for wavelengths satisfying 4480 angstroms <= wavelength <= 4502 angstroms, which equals 4485.0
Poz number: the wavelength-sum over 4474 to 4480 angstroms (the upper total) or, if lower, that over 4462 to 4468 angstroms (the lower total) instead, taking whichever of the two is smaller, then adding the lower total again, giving 40.7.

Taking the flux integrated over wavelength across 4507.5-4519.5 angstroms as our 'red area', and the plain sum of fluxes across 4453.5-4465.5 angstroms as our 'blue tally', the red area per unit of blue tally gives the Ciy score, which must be 3.10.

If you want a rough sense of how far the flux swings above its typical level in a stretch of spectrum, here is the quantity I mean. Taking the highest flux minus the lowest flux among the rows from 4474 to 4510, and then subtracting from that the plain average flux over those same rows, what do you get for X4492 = -7.9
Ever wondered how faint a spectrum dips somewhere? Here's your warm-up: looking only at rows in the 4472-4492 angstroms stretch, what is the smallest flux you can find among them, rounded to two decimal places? 10.28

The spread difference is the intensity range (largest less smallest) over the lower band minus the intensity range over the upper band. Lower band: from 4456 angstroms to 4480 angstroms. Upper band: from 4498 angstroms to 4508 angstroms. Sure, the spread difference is 1.3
